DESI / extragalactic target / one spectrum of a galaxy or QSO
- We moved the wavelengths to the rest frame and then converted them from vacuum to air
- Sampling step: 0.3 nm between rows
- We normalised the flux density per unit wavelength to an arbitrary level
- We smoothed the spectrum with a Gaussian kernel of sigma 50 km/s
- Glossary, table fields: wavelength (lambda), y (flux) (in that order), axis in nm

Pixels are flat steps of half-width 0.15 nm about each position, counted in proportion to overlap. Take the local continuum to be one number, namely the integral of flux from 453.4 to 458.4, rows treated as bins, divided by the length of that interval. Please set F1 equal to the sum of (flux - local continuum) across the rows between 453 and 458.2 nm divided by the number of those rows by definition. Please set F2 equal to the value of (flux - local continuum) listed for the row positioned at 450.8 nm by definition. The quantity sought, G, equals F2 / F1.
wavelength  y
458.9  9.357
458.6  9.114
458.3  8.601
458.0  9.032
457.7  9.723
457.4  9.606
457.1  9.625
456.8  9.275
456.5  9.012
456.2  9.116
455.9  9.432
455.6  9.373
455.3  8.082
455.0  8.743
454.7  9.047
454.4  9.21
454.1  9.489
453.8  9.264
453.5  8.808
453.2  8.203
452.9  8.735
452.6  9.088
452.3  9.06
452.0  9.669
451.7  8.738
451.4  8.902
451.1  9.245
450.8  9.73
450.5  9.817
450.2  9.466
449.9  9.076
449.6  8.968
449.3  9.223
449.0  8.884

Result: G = -18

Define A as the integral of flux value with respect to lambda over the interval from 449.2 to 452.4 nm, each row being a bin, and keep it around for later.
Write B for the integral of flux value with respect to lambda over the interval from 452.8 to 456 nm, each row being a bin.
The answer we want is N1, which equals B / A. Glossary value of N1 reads 0.96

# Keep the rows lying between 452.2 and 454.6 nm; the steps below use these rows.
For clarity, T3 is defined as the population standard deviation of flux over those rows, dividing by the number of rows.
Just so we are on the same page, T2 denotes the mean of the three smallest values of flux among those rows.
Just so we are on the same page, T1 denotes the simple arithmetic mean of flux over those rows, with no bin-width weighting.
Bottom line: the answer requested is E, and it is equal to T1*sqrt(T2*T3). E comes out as 16.0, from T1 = 8.98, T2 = 8.58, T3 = 0.37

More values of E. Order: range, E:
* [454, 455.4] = 18.2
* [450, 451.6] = 16.5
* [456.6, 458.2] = 14.7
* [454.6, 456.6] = 17.1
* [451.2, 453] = 15.1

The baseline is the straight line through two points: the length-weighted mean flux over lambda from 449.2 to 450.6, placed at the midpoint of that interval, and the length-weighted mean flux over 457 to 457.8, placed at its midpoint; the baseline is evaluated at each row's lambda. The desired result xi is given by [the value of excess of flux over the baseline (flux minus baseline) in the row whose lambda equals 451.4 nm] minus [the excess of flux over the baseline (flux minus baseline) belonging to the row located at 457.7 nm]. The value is -0.5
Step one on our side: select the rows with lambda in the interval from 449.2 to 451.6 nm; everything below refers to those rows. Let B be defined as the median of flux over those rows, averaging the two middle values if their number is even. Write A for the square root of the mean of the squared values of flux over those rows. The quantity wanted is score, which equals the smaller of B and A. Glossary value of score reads 9.23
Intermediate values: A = 9.31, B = 9.2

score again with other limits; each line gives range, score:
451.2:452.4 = 8.98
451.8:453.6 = 8.93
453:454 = 8.77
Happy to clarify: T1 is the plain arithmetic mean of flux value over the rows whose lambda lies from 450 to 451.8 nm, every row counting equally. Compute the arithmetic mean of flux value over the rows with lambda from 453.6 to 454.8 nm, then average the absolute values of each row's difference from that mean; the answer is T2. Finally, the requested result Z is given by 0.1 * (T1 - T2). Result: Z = 0.919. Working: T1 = 9.32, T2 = 0.12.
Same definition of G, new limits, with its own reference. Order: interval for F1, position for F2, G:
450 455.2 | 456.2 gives 2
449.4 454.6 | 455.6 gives -31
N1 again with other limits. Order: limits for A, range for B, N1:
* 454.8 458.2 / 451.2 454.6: 0.98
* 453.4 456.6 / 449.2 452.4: 1.02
